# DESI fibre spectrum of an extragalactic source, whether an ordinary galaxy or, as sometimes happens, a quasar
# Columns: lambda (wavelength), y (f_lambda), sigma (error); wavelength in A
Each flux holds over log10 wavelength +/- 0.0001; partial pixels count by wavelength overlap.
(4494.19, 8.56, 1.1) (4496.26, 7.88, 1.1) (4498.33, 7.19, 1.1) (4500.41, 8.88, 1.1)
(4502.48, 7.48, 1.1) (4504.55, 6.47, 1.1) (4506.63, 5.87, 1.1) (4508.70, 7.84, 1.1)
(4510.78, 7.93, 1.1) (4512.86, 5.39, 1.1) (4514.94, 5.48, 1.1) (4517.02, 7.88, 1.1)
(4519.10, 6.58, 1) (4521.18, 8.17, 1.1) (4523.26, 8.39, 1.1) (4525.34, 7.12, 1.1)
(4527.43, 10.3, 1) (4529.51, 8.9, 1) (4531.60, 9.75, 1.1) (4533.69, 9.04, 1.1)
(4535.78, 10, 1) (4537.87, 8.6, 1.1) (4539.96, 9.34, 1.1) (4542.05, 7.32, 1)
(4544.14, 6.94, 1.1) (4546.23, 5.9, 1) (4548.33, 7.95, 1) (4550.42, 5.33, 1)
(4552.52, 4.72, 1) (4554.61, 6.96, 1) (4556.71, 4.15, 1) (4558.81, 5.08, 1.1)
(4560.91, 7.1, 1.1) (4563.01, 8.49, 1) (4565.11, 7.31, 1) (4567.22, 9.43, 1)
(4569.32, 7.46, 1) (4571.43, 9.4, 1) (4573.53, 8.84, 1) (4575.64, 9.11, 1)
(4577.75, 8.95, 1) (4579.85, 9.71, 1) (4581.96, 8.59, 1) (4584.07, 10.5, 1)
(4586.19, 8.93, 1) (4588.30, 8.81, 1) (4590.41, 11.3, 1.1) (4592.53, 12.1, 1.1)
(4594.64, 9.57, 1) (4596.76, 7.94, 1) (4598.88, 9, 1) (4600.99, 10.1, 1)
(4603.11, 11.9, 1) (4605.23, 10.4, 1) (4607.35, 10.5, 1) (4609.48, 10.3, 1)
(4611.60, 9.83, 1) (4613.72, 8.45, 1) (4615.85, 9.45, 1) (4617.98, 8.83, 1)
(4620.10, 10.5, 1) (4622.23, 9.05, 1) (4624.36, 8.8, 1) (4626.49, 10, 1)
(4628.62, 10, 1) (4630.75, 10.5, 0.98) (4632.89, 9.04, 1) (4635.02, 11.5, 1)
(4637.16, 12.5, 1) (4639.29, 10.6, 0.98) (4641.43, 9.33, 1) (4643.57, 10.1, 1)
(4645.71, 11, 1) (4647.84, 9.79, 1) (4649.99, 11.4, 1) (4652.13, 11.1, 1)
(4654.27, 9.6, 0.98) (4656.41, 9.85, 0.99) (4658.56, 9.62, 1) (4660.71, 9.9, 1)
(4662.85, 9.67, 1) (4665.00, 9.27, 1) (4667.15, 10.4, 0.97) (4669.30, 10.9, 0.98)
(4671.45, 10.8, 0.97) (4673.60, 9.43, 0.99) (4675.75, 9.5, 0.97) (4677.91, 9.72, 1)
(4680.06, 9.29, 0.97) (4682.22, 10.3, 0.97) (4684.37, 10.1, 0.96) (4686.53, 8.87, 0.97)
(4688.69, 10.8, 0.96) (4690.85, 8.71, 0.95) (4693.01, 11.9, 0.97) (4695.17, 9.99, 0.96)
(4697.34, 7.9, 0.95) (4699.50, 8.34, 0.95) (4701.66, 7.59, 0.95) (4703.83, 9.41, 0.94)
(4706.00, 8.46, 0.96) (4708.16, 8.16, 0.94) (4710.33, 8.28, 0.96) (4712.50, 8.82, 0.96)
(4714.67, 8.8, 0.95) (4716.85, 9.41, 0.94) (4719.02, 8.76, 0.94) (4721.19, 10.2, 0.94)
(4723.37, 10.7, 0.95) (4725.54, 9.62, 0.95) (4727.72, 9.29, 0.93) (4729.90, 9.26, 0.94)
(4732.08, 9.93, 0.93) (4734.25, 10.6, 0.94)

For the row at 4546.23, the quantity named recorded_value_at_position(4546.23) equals 5.9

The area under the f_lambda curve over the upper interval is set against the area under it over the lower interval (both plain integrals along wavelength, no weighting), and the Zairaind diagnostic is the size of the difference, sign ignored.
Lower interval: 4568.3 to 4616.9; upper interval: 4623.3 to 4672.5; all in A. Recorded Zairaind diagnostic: 37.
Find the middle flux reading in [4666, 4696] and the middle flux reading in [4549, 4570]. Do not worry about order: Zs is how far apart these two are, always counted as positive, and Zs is 3.0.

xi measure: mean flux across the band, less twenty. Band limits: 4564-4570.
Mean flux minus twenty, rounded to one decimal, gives -11.9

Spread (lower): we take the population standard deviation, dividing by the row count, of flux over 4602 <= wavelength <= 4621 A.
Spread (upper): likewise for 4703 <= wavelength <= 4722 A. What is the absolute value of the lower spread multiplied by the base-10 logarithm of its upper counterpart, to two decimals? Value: 0.21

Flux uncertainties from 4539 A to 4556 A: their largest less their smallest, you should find 0.10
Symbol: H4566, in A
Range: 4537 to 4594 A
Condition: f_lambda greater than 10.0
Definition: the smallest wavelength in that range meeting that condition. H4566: 4584.07 A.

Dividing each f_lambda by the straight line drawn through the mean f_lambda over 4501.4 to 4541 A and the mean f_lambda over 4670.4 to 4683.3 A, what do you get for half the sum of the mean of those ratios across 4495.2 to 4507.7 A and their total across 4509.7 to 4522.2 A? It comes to 3.1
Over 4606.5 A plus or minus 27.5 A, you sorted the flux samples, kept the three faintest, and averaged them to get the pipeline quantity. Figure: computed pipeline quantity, 8.33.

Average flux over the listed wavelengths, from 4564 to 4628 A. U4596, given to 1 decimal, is 9.5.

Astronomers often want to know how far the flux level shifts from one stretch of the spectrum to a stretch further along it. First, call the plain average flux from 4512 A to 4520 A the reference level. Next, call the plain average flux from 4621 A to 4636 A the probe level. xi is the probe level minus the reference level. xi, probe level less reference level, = 3.5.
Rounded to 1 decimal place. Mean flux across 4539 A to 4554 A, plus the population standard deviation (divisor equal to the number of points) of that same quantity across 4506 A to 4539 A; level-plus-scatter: 8.3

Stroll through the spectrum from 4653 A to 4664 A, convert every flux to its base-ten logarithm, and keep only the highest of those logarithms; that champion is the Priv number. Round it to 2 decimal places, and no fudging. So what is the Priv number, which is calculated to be 1.00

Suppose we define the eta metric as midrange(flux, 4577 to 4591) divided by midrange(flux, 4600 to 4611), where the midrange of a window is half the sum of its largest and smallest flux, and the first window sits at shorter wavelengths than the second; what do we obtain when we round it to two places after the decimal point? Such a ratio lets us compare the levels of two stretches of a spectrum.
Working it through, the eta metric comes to 0.90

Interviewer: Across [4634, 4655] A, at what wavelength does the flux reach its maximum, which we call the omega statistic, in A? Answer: 4637.16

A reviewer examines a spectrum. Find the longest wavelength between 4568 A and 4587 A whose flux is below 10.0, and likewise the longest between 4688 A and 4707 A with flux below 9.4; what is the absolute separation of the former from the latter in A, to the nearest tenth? 119.8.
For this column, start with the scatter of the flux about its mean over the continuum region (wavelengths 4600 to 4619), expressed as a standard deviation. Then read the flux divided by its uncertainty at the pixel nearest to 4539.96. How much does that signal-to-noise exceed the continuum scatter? 7.5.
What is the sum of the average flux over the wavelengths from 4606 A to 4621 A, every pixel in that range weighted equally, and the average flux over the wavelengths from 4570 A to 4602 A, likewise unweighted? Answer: 19.2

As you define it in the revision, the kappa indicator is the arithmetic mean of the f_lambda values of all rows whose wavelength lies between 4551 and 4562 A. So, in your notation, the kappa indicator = 5.6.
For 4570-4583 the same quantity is 9.1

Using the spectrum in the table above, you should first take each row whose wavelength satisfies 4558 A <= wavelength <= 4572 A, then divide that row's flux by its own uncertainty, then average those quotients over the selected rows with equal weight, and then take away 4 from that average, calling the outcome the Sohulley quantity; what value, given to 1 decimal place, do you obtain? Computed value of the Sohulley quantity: 3.6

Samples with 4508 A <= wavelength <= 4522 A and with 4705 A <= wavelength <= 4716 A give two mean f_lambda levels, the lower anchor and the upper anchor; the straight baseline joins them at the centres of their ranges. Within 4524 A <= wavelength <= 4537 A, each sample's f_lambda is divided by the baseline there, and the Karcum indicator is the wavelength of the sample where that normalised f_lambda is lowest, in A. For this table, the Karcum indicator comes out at 4525.34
